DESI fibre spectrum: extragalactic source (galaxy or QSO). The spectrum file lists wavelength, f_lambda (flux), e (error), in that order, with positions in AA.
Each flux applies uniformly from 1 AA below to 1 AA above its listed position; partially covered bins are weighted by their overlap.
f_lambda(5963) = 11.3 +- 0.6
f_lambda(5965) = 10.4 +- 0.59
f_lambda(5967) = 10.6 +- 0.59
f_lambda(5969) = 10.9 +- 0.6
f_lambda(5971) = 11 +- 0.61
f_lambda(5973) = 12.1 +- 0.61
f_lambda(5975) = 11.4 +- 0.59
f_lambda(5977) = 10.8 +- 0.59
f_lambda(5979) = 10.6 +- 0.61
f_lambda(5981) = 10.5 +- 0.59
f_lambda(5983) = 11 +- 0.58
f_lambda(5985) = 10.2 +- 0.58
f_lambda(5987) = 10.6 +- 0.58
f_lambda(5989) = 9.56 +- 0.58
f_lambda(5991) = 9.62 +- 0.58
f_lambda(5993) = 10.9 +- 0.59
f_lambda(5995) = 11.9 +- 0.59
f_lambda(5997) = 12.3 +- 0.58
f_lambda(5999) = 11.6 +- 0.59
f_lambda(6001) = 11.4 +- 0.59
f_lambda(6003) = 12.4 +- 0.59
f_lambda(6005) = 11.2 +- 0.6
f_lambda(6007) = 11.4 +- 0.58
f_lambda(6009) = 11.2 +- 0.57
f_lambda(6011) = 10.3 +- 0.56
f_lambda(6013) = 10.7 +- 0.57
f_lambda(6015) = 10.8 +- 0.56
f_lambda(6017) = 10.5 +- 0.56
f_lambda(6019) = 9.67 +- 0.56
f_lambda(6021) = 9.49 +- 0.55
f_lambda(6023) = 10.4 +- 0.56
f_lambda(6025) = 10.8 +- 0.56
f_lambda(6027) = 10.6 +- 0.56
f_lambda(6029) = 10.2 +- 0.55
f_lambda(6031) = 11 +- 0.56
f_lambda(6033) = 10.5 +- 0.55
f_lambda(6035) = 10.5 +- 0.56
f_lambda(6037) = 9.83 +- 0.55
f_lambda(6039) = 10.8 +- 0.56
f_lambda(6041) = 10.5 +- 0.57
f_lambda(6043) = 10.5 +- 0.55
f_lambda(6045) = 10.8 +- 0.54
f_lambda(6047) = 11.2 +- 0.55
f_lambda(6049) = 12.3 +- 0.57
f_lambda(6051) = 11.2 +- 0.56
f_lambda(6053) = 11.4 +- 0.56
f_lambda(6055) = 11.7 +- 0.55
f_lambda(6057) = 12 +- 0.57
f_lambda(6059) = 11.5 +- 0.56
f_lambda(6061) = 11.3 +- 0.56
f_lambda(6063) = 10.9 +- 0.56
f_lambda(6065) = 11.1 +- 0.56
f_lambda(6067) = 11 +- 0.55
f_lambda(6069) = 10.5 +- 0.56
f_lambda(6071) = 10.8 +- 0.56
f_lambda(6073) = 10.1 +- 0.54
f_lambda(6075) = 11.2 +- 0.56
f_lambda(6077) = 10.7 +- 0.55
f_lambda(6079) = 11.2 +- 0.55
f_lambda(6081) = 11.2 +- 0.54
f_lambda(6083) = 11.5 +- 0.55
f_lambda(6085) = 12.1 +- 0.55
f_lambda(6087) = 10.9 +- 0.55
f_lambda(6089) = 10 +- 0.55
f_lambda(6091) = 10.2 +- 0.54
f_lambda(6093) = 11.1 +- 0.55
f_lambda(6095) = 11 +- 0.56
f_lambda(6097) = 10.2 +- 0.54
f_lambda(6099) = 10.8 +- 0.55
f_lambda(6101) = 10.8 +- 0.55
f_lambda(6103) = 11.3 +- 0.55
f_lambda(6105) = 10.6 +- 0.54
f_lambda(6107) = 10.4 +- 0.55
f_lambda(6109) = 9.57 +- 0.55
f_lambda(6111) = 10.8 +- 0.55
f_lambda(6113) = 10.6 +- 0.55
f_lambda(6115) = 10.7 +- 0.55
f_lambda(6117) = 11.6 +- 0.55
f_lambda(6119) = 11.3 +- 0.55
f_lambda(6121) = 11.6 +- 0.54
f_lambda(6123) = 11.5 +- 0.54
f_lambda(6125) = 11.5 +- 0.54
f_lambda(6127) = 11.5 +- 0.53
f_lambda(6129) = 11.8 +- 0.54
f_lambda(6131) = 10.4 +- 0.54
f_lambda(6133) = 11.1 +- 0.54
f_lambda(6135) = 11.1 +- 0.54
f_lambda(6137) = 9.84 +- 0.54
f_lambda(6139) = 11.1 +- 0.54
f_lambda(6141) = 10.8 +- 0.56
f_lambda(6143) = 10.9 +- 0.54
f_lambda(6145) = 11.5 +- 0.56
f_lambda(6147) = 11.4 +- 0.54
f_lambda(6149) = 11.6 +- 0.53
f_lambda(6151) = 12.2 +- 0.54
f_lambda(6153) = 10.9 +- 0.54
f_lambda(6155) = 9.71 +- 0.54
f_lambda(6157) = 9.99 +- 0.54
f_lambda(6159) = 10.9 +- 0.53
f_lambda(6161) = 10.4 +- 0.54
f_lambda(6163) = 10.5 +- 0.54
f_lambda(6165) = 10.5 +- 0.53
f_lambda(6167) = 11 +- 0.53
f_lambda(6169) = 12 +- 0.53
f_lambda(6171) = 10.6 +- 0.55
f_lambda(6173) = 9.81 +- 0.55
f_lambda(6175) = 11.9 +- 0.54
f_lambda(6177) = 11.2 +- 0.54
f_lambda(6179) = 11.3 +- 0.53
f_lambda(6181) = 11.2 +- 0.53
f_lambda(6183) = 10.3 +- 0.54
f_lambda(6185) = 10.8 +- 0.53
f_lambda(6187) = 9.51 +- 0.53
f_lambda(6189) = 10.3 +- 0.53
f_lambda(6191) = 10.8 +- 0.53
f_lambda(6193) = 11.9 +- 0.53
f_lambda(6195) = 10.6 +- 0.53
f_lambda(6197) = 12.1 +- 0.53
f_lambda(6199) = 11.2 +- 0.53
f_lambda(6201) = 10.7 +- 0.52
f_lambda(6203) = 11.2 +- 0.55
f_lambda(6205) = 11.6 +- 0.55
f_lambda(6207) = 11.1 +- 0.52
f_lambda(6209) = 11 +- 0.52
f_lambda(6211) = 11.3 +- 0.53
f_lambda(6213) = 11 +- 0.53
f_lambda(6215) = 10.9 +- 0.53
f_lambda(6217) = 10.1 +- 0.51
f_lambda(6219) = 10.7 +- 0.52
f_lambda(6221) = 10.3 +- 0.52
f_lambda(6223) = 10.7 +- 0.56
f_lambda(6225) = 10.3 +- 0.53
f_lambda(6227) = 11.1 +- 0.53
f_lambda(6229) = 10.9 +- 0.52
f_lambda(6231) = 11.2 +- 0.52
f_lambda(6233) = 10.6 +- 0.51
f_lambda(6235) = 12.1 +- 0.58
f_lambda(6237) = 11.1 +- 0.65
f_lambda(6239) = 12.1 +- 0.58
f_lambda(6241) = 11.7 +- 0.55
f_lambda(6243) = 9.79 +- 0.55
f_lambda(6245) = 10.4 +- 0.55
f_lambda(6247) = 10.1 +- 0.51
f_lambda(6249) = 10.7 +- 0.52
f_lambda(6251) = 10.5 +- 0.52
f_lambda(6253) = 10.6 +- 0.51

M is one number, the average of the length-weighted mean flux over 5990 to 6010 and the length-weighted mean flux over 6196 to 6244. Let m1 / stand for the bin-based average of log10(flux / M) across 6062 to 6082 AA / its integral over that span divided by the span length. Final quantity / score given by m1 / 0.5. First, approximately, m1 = -0.0137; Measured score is -0.0274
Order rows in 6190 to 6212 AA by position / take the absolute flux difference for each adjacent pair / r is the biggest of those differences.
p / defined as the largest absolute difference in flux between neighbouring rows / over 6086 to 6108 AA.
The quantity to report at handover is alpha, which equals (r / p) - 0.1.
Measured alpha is 1.6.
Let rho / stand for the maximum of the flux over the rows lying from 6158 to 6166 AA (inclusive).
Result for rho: 10.9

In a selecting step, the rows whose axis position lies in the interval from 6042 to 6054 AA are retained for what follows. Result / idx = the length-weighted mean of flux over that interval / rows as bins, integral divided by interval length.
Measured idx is 11.2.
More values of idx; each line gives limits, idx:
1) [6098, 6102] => 10.8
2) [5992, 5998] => 11.7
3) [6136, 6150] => 11.0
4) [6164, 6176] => 11.0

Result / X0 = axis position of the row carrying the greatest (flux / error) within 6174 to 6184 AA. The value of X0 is 6175 AA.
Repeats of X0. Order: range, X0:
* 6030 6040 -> 6031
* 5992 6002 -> 5997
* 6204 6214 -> 6207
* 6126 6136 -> 6129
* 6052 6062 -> 6055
